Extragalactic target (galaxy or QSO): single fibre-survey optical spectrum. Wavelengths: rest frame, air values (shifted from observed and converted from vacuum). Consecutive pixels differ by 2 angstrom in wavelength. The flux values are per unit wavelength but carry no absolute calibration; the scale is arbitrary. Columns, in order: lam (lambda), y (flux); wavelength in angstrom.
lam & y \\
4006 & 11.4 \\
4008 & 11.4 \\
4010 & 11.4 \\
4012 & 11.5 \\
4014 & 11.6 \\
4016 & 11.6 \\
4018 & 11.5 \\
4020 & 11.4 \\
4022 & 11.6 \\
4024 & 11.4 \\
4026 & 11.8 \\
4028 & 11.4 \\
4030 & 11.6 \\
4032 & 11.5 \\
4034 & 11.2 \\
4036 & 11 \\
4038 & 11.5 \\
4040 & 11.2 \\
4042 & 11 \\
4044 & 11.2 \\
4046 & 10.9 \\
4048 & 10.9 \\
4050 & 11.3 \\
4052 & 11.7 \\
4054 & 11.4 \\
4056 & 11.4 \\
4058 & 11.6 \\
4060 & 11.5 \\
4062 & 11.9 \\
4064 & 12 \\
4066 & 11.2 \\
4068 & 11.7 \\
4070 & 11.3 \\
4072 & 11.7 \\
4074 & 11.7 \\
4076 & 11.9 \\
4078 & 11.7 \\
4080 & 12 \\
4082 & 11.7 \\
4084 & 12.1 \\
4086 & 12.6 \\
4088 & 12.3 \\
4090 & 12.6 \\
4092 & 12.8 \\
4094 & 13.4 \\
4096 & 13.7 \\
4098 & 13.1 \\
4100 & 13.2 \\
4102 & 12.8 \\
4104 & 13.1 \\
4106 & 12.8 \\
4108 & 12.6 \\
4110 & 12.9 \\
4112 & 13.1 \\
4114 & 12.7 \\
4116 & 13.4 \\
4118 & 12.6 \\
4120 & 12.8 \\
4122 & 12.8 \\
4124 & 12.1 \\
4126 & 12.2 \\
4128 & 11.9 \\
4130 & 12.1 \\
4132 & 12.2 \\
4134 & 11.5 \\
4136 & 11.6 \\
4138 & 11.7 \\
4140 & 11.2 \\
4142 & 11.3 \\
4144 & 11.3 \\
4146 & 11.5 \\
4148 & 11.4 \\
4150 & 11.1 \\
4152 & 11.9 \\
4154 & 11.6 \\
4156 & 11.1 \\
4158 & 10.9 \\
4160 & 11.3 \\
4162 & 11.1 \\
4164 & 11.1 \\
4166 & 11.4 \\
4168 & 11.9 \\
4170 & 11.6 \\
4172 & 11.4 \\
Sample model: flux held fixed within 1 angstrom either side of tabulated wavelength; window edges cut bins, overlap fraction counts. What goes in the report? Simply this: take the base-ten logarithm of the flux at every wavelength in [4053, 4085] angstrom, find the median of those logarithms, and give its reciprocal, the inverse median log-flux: 0.94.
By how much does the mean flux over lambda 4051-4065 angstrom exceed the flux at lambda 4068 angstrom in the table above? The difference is -0.1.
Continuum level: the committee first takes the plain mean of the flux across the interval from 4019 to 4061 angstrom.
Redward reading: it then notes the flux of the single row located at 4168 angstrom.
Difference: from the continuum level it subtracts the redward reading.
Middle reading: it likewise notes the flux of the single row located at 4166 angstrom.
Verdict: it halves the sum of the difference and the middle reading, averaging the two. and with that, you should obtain 5.4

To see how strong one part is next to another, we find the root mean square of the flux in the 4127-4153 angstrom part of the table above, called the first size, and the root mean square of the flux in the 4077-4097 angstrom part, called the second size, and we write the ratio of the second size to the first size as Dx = 1.08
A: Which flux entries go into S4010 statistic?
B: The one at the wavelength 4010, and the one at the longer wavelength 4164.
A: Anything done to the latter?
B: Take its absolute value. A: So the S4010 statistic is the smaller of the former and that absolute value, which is 11.1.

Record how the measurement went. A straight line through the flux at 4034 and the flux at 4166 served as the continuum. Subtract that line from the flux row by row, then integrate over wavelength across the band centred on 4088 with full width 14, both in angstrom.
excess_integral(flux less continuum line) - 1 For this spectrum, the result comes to 16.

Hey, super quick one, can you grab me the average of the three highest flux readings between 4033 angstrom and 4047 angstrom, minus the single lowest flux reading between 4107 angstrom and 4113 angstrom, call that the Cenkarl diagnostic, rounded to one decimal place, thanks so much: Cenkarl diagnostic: -1.3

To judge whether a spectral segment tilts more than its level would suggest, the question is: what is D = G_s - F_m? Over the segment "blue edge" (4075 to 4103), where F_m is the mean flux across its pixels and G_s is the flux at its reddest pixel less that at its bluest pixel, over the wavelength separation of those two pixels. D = -12.5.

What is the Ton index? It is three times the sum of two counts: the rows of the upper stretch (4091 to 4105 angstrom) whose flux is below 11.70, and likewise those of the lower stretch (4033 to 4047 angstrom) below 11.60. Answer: 21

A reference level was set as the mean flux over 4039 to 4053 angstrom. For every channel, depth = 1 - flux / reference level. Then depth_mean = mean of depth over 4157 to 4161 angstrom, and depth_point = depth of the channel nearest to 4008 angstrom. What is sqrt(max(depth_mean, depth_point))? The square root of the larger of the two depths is 0.080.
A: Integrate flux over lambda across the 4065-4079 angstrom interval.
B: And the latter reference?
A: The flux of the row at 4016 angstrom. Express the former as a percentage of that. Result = 1400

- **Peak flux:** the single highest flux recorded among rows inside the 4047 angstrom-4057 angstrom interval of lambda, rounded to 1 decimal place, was 11.7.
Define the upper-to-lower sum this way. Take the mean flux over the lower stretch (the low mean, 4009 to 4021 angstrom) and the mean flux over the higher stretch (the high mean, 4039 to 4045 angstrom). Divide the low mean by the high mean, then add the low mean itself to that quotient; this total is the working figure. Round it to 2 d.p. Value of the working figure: 12.53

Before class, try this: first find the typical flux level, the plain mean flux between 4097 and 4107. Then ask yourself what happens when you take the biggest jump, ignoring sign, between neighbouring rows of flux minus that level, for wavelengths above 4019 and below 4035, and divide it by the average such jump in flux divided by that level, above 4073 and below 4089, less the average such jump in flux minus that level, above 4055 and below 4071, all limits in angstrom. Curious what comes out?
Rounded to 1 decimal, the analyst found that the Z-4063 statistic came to -1.2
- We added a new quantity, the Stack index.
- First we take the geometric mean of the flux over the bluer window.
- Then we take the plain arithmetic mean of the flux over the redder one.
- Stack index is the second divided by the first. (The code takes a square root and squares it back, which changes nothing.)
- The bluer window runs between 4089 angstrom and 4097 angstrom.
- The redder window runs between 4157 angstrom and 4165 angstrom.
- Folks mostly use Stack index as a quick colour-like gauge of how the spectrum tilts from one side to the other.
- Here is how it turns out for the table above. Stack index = 0.85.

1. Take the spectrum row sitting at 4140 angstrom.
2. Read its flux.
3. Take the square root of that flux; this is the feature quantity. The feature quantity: 3.35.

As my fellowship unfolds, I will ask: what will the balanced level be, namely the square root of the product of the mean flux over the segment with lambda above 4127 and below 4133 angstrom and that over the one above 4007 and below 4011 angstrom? 11.7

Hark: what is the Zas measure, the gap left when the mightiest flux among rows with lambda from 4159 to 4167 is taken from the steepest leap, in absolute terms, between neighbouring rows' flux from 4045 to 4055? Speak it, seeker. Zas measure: -11.0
